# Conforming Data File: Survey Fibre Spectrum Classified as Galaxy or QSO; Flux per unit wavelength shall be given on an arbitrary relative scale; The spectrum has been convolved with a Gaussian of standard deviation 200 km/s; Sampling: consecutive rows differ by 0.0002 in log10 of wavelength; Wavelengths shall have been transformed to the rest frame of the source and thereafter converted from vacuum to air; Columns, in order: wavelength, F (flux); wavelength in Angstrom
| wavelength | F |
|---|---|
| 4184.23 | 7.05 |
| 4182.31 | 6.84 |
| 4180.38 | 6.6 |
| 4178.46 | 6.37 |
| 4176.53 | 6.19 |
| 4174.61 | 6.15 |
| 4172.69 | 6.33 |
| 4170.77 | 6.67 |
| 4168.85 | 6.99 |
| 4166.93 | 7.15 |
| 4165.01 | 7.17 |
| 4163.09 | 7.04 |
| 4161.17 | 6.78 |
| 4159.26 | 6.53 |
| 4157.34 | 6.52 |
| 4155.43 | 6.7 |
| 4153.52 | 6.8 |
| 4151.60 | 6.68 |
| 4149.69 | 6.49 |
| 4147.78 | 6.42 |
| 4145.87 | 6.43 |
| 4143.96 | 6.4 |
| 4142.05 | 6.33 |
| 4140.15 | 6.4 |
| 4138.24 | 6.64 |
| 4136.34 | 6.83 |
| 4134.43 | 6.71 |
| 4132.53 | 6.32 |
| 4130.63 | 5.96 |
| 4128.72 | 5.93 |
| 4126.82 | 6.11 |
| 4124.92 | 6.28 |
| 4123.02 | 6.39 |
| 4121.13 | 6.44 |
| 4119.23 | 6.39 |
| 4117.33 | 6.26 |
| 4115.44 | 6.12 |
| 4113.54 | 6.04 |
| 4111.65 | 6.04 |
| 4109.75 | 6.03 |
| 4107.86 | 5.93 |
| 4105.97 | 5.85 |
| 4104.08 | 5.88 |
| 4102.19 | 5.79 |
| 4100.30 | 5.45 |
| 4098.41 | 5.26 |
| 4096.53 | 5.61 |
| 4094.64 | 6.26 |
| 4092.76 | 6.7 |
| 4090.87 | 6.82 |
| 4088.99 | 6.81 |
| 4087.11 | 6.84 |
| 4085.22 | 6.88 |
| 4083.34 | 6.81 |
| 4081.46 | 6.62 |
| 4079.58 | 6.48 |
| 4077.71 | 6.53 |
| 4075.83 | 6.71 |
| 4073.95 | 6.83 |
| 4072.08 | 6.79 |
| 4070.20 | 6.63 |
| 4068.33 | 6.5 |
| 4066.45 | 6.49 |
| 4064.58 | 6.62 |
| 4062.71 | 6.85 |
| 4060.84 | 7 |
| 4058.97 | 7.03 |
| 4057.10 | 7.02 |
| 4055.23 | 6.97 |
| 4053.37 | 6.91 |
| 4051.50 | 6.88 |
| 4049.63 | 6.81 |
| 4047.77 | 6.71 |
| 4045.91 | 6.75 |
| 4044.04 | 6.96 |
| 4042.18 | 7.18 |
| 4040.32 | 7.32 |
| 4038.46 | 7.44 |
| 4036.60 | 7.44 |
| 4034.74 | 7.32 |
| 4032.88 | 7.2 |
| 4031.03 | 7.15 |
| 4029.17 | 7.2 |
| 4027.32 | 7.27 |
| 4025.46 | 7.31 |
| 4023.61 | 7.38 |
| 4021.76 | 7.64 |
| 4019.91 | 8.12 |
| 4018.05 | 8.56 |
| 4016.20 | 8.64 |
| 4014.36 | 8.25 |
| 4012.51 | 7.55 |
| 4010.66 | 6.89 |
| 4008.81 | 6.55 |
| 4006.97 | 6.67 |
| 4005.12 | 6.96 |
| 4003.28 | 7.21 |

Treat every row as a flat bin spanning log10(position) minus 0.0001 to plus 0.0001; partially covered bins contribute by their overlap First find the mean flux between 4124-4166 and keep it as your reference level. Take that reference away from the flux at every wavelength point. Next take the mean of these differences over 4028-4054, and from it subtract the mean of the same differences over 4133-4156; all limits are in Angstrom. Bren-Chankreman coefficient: 0.5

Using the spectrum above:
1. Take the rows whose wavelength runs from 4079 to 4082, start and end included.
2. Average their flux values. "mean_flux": 6.55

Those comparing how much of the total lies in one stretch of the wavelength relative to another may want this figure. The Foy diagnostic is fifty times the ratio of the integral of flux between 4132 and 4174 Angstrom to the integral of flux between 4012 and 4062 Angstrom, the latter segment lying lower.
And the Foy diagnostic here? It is 38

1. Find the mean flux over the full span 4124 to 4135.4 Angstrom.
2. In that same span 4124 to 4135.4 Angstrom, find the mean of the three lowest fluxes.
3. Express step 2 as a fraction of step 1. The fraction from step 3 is 0.965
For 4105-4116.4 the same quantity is 0.989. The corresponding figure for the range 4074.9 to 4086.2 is 0.981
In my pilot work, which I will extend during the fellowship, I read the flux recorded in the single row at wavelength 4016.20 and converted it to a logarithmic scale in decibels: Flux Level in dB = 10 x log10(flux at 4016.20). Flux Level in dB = 9.4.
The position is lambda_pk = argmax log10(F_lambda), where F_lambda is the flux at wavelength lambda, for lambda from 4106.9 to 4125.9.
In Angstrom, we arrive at 4121.13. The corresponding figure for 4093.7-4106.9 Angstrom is 4094.64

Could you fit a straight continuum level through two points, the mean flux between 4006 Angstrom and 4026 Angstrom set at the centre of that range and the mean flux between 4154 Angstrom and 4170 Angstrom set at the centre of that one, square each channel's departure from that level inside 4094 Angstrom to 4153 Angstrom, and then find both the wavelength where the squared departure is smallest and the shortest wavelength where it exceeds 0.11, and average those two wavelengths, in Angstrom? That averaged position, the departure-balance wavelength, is 4115.5 Angstrom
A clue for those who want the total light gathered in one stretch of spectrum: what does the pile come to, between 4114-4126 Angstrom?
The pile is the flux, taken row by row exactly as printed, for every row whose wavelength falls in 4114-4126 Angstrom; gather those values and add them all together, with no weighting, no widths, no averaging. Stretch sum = 38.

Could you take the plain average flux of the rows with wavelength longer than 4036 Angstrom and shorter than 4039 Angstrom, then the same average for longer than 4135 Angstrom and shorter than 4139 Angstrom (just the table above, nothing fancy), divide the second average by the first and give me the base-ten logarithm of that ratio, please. -0.043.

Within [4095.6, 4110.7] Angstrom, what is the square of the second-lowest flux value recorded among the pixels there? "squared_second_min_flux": 30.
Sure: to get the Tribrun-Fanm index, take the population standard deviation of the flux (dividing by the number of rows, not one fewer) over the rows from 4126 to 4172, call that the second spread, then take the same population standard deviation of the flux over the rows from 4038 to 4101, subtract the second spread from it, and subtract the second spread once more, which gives -0.20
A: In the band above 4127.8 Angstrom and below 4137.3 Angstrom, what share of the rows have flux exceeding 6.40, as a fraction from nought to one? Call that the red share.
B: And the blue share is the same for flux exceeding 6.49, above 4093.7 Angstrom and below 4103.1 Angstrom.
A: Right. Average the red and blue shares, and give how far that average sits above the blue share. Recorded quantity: 0.20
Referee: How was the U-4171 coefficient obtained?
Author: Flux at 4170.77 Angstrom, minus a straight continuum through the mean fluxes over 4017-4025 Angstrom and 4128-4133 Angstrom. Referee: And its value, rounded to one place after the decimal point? 1.3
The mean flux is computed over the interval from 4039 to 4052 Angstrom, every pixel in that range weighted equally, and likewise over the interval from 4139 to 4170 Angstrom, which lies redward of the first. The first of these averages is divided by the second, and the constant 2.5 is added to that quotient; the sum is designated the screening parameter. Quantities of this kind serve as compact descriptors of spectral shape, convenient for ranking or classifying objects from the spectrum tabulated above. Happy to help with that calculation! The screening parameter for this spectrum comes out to 3.54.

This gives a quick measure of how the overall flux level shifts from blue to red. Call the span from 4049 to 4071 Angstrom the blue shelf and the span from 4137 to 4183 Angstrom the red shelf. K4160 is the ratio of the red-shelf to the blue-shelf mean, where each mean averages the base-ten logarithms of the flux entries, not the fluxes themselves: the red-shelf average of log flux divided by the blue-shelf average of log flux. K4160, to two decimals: 0.98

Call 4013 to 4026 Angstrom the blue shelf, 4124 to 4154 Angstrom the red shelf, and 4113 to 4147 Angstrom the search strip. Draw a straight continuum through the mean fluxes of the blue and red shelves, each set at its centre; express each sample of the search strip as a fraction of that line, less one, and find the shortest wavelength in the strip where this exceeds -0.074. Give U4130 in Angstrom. 4117.33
